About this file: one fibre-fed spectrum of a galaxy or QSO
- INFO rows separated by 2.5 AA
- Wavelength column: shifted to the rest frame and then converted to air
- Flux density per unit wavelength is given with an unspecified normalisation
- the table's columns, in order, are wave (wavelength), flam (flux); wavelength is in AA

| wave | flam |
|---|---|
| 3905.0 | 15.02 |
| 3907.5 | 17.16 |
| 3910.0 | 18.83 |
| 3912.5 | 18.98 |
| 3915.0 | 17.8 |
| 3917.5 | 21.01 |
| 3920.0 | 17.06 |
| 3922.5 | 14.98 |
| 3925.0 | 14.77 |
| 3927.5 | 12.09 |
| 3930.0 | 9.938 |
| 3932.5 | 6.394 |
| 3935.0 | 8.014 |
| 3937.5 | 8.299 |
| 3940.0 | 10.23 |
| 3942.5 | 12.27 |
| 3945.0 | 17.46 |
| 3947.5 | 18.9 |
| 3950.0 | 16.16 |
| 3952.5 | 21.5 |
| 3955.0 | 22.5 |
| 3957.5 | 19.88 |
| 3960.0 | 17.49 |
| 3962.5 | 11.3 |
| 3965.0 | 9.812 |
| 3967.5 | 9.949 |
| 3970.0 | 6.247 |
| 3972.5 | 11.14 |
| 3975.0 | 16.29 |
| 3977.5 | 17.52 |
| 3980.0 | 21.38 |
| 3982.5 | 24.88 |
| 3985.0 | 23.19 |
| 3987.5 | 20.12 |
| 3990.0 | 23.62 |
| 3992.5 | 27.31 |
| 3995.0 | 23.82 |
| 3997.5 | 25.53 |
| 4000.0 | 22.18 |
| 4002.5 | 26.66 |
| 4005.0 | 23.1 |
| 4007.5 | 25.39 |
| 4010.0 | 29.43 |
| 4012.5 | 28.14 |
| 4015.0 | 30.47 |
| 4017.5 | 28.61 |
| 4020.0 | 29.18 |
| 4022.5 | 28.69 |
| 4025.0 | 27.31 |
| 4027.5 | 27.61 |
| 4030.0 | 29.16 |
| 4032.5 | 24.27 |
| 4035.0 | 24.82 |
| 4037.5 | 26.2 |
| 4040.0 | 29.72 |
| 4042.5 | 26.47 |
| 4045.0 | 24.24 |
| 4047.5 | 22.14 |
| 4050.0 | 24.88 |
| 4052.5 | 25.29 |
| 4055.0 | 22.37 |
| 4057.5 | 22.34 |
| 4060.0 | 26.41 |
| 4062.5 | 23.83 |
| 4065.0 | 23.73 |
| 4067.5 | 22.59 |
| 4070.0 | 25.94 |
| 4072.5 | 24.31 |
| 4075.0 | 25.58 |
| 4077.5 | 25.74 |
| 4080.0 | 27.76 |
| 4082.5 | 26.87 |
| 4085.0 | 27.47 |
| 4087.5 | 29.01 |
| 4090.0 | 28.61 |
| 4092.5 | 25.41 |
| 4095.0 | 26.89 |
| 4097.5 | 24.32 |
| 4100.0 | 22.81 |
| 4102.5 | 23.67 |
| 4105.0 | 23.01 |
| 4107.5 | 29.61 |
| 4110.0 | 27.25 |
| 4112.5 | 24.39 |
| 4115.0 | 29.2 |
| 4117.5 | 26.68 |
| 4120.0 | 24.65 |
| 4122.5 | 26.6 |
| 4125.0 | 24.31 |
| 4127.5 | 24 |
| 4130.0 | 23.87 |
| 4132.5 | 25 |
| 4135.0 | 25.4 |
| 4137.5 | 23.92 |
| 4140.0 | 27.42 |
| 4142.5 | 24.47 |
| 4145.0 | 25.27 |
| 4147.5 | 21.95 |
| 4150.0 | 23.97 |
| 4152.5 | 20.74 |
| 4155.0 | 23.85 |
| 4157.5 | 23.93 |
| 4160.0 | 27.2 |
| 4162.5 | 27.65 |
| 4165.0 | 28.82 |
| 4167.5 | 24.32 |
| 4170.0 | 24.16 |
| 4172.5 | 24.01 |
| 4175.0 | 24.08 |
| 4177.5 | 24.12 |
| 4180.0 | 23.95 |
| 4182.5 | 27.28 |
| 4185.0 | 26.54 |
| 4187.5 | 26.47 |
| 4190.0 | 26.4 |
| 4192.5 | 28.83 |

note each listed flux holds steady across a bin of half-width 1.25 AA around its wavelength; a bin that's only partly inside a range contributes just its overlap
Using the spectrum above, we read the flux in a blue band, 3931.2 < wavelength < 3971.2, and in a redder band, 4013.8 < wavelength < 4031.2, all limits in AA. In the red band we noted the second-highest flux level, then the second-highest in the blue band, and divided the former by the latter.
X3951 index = 1.36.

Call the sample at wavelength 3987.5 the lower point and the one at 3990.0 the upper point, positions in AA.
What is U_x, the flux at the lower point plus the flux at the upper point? 43.7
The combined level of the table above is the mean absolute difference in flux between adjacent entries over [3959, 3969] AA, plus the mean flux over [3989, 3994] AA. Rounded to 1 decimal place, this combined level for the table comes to 28.1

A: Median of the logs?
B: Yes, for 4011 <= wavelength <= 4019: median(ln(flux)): 3.35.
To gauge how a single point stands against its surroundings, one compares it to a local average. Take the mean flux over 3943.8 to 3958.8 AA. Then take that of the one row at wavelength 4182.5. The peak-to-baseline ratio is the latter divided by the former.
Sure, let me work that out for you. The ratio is 1.4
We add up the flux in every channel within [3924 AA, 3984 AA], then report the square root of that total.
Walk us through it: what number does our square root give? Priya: 18.6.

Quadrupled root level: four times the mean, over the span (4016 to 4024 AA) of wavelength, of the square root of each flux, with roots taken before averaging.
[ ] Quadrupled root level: 21.5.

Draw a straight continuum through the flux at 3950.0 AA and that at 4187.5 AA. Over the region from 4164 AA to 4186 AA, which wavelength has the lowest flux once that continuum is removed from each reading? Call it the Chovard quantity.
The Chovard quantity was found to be 4180.0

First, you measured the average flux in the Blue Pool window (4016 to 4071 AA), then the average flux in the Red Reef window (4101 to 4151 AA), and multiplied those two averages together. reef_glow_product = 649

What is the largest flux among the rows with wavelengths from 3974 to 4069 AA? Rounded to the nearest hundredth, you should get 30.47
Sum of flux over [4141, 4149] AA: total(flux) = 72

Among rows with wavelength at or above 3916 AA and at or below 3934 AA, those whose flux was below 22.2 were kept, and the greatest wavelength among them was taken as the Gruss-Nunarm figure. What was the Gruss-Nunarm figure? 3932.5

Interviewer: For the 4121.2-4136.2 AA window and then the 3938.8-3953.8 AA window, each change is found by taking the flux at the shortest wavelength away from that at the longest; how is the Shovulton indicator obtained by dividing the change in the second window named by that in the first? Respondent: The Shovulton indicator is -9.4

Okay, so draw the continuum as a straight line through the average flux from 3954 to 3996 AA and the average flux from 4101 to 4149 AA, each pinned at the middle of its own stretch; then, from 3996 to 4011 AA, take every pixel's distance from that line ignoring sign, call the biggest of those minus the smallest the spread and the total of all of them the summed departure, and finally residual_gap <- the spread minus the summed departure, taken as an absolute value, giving 29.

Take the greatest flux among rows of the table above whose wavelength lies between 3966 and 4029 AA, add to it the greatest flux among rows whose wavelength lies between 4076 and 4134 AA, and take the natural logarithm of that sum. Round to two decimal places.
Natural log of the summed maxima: 4.10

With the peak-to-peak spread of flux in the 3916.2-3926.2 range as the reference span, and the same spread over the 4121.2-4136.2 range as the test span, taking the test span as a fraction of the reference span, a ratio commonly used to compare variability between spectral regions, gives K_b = 0.4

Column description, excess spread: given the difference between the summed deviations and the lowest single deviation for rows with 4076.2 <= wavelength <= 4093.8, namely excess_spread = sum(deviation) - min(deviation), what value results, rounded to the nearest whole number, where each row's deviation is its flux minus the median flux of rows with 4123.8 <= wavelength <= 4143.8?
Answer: 19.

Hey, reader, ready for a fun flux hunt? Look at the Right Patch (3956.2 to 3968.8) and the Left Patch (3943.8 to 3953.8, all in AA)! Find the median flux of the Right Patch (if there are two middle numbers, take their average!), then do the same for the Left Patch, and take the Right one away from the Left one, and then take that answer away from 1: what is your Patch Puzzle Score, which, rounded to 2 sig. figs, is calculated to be -5.9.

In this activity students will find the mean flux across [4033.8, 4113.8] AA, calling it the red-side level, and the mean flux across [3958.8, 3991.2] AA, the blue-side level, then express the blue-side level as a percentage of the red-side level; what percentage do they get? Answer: 64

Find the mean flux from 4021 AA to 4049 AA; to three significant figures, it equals 26.4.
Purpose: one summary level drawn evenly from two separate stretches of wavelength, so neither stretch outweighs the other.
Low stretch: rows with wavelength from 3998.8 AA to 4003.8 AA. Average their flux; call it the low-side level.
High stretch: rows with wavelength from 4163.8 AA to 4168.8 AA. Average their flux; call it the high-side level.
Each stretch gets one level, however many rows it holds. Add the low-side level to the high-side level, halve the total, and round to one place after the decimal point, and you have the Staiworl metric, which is 25.5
